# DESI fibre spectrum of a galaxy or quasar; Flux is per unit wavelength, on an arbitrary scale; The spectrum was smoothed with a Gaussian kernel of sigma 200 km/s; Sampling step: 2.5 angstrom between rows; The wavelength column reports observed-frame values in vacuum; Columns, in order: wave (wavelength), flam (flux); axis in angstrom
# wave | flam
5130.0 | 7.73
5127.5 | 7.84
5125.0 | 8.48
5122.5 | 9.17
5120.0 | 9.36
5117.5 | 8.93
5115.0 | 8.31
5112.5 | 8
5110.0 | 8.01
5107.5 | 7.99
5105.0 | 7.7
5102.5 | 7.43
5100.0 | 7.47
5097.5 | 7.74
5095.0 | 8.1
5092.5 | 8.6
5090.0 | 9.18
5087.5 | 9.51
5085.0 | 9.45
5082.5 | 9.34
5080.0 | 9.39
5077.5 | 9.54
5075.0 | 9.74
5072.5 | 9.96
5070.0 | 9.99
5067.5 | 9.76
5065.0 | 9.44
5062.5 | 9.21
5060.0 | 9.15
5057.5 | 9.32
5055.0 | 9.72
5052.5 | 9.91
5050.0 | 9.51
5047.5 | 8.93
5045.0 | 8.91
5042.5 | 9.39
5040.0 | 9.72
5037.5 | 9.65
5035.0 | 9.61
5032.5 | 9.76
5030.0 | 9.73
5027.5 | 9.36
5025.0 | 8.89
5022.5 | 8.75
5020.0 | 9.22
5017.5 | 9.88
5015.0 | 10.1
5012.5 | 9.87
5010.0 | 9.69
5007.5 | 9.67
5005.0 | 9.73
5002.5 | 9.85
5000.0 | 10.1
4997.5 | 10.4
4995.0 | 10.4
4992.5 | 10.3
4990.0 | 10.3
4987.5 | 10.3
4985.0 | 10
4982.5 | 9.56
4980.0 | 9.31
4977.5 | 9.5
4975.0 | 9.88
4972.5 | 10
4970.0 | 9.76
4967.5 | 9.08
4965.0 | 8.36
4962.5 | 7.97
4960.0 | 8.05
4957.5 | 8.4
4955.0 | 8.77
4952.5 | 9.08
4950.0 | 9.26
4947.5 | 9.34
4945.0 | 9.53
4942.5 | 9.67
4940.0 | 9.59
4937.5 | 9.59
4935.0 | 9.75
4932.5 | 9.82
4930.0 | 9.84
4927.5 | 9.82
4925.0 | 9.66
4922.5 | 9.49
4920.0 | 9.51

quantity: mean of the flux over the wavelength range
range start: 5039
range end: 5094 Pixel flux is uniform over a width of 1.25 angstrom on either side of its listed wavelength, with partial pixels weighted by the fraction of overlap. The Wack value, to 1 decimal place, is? 9.4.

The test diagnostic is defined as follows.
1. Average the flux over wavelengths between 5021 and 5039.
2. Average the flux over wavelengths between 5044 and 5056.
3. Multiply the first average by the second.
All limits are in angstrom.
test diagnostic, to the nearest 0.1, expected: 88.3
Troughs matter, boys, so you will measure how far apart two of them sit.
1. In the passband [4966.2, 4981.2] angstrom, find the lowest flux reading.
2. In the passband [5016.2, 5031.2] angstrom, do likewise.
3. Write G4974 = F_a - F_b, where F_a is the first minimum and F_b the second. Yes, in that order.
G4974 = 0.3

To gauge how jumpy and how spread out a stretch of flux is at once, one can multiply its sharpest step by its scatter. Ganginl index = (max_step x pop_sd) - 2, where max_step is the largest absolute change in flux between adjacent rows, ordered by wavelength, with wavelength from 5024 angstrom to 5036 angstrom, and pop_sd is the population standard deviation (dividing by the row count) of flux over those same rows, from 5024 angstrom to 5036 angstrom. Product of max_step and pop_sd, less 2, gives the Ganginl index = -1.85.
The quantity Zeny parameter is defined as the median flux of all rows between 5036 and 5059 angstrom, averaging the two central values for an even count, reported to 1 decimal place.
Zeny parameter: 9.5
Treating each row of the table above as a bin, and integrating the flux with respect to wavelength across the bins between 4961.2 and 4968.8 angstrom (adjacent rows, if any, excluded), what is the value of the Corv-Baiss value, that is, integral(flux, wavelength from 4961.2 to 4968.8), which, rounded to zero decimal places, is 64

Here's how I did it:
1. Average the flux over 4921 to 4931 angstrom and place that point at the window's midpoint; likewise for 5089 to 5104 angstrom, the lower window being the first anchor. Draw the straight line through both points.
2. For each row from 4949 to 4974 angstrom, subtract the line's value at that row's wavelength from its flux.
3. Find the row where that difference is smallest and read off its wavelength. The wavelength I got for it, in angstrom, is 4962.5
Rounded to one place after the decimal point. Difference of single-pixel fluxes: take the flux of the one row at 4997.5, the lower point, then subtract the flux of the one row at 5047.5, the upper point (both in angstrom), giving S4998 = 1.5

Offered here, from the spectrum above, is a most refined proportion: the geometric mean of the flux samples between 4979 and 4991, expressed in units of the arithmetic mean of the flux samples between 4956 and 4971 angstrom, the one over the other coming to 1.15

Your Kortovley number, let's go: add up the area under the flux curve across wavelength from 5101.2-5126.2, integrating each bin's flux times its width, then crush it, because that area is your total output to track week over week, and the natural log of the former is 5.3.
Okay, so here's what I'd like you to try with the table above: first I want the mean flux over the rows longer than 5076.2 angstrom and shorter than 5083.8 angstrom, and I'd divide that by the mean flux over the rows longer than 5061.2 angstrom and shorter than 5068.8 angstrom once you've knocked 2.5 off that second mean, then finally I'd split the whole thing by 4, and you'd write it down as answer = 0.338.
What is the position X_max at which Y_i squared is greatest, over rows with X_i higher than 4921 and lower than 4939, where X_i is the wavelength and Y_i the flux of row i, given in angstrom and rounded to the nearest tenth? 4930.0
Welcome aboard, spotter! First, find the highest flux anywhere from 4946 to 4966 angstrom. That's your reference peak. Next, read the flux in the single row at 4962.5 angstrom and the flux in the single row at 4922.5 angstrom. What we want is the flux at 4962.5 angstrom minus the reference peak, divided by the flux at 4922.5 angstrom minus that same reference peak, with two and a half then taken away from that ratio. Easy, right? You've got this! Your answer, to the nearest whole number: -12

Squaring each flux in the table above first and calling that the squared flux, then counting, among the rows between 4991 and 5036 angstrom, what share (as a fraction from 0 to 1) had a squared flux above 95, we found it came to 0.50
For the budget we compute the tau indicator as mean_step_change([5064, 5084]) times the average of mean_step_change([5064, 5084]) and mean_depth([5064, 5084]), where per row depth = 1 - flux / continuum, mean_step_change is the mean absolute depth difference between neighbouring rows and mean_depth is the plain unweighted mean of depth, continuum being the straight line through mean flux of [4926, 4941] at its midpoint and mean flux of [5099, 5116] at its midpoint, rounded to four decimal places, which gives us -0.0015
